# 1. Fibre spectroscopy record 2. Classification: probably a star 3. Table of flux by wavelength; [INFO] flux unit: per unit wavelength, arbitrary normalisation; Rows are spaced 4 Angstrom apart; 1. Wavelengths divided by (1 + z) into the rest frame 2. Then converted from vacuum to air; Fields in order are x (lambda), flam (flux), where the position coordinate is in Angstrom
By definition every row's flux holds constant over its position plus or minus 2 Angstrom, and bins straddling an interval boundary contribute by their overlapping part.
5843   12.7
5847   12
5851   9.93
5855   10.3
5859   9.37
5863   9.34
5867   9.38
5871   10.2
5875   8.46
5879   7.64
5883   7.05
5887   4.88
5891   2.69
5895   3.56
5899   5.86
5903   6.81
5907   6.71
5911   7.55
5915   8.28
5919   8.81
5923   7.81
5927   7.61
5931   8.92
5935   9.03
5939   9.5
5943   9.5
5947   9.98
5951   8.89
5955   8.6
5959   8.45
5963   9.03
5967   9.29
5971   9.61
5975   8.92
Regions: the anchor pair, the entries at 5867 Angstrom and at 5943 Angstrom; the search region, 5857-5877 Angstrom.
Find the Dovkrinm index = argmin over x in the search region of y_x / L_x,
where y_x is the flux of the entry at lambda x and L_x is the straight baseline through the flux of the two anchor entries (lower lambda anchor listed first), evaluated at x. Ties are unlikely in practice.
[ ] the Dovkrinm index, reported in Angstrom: 5875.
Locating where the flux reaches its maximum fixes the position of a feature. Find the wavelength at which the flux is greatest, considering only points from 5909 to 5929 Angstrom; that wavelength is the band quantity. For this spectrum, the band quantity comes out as 5919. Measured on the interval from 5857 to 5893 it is 5871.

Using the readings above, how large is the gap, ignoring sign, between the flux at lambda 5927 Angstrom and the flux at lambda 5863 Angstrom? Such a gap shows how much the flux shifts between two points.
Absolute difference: 1.7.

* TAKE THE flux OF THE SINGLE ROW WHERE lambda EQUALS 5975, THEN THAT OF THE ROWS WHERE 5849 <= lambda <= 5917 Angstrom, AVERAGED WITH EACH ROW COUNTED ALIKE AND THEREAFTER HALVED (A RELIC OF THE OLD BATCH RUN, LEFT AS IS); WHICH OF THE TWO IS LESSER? 3.8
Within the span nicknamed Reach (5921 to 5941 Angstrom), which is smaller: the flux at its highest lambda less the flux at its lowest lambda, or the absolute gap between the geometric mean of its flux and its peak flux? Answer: 1.0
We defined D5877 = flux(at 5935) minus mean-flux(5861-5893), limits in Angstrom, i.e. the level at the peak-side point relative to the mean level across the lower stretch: 1.6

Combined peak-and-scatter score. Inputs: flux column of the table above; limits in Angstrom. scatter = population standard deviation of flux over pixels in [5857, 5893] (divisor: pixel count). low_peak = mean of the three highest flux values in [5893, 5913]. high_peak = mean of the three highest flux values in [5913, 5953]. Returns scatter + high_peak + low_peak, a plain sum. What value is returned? 19.0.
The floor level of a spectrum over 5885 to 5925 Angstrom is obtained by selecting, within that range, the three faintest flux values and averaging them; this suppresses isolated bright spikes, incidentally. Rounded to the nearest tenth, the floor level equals 3.7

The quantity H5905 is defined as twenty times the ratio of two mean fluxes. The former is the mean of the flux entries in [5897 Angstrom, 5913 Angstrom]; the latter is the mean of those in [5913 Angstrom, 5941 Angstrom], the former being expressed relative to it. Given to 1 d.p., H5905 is 15.7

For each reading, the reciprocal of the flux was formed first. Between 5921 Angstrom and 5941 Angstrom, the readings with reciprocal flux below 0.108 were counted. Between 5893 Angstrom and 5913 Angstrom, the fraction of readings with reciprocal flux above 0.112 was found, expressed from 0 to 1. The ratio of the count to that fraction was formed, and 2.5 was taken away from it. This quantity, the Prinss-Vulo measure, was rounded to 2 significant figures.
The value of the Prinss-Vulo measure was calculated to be -1.5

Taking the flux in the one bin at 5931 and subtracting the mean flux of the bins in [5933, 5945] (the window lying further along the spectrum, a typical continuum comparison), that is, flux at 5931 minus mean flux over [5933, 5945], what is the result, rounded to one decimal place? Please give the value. -0.4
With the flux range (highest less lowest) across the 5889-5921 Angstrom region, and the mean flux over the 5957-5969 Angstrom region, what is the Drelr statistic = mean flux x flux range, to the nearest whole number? 55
